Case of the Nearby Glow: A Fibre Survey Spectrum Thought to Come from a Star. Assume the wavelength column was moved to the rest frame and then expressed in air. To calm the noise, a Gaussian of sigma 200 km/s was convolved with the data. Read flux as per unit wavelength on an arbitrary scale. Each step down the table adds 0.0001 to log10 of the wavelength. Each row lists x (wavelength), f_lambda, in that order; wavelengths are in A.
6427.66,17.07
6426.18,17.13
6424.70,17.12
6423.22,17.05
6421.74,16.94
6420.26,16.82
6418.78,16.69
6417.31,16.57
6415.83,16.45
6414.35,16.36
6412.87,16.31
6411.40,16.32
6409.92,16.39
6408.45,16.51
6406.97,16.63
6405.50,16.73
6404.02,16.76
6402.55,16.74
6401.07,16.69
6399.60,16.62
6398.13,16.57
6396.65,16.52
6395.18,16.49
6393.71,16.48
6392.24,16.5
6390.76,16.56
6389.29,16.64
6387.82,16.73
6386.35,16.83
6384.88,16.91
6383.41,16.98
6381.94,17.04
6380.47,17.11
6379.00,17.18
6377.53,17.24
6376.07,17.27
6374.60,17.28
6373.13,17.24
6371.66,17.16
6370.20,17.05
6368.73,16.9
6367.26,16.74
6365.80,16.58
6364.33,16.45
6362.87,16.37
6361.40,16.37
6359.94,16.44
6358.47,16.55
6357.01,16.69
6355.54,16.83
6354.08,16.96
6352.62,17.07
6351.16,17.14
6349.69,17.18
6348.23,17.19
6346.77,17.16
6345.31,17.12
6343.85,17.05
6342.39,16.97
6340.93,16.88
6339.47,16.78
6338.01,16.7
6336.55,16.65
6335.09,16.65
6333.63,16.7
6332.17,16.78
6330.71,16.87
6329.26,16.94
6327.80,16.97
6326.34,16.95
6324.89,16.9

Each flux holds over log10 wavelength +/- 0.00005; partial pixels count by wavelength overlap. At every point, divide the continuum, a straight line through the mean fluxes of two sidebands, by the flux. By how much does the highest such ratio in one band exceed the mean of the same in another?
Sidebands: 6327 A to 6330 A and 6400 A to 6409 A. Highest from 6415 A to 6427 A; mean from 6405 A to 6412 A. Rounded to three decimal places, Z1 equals 0.002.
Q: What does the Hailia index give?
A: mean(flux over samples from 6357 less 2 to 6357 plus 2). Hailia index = 16.7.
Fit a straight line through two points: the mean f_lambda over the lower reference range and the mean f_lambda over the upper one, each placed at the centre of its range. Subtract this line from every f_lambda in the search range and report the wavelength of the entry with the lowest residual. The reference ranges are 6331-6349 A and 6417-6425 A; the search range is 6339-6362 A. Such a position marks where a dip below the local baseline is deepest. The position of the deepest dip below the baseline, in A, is 6361.40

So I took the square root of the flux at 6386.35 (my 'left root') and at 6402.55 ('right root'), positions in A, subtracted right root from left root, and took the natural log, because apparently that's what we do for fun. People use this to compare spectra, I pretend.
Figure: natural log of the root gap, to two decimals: -4.51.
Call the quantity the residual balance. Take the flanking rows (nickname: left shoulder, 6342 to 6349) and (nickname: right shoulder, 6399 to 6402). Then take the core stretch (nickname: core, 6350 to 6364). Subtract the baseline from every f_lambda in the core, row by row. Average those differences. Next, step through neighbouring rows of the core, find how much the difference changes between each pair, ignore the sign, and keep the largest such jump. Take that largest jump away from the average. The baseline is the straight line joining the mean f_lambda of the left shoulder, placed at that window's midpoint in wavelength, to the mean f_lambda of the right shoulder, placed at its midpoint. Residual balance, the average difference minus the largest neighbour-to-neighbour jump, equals -0.4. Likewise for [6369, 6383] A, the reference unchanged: 0.2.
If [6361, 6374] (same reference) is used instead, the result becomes -0.3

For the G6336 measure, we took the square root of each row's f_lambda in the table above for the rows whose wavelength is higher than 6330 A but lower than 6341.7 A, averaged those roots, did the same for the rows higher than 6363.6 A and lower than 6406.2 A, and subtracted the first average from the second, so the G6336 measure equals 0.01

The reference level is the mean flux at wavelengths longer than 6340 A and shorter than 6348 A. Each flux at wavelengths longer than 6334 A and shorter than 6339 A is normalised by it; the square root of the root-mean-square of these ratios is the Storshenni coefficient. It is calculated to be 0.99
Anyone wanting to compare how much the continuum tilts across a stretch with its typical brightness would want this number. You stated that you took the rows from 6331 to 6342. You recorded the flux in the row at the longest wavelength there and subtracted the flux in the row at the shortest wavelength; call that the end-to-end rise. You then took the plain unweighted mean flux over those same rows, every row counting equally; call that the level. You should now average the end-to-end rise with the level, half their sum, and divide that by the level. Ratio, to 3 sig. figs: 0.503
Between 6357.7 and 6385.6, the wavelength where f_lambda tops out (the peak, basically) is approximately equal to 6374.60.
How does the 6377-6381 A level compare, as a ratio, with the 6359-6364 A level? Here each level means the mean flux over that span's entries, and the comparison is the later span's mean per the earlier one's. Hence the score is 1.05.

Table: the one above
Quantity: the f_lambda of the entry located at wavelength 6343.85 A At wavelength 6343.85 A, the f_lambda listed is 17.05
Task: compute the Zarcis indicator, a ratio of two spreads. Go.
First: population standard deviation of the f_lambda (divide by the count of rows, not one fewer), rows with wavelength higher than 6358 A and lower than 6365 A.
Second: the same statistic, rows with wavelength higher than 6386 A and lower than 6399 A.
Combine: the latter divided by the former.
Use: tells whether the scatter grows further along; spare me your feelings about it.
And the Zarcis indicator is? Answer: 1.7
